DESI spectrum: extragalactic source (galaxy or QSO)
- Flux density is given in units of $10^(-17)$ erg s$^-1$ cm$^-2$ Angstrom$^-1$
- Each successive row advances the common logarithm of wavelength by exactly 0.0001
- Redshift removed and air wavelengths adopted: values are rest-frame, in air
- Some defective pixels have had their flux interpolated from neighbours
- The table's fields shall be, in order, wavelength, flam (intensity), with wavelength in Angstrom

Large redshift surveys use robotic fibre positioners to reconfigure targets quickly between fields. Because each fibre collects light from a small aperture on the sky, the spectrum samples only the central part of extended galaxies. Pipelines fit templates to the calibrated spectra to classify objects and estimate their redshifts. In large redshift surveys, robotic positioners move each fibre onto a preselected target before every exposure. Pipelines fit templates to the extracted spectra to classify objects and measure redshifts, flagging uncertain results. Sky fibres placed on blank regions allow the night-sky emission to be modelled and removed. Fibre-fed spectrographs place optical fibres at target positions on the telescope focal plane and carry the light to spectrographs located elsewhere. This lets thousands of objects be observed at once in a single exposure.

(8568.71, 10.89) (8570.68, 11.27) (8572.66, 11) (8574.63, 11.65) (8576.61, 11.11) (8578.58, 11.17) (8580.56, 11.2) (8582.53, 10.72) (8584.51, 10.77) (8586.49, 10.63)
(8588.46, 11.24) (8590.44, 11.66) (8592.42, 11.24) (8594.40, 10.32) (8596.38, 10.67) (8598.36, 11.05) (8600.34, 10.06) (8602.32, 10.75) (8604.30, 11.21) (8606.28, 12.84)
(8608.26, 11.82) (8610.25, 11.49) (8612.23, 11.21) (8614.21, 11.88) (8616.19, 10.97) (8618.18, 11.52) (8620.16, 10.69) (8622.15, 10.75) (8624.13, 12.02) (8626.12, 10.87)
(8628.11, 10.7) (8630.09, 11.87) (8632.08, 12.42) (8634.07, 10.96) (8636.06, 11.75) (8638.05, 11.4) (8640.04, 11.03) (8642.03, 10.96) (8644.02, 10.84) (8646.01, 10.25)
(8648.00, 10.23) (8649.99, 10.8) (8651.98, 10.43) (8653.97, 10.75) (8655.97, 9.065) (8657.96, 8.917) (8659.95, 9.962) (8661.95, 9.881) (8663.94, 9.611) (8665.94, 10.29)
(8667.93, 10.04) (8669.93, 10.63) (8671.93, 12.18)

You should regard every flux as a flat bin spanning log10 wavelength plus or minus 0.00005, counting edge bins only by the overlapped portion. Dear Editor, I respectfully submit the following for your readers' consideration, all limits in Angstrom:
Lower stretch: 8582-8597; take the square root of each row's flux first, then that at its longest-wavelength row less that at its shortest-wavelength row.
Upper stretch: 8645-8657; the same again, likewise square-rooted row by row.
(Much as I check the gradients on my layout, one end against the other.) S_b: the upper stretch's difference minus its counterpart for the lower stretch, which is -0.18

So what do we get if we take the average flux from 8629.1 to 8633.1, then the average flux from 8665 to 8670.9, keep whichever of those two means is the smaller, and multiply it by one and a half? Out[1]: 15.5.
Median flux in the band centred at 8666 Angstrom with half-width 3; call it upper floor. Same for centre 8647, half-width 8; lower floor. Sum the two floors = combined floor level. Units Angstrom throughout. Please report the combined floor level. 20.8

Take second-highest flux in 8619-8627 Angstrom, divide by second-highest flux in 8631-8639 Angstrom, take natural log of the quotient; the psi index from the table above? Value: -0.08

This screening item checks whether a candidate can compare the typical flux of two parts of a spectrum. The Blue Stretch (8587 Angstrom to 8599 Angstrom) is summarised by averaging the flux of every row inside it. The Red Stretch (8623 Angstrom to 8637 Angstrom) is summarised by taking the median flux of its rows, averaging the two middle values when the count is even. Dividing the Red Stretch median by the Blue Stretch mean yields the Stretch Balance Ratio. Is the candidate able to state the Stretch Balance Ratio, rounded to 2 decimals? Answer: 1.07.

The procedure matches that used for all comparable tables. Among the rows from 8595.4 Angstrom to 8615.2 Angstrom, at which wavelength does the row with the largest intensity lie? 8606.28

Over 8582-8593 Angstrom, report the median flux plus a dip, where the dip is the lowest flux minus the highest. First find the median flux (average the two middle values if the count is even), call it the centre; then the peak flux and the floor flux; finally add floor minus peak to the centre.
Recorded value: 10.0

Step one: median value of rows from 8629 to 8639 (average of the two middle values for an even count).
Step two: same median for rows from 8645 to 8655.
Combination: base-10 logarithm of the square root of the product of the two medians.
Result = 1.044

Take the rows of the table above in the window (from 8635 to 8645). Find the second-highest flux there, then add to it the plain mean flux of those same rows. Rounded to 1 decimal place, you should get 22.6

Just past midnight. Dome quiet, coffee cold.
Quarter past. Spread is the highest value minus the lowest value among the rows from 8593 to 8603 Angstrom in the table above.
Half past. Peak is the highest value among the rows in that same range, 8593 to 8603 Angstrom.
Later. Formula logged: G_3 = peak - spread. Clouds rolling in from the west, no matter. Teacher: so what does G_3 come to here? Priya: 10.1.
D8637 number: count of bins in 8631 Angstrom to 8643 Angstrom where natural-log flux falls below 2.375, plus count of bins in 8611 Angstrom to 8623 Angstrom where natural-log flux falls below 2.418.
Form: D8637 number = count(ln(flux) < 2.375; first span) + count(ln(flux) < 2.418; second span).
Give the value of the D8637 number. 4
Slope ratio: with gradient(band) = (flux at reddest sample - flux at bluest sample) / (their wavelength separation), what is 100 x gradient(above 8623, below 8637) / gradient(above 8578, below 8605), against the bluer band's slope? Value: -1455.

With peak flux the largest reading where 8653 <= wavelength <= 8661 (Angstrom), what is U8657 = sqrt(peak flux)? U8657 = 3.28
